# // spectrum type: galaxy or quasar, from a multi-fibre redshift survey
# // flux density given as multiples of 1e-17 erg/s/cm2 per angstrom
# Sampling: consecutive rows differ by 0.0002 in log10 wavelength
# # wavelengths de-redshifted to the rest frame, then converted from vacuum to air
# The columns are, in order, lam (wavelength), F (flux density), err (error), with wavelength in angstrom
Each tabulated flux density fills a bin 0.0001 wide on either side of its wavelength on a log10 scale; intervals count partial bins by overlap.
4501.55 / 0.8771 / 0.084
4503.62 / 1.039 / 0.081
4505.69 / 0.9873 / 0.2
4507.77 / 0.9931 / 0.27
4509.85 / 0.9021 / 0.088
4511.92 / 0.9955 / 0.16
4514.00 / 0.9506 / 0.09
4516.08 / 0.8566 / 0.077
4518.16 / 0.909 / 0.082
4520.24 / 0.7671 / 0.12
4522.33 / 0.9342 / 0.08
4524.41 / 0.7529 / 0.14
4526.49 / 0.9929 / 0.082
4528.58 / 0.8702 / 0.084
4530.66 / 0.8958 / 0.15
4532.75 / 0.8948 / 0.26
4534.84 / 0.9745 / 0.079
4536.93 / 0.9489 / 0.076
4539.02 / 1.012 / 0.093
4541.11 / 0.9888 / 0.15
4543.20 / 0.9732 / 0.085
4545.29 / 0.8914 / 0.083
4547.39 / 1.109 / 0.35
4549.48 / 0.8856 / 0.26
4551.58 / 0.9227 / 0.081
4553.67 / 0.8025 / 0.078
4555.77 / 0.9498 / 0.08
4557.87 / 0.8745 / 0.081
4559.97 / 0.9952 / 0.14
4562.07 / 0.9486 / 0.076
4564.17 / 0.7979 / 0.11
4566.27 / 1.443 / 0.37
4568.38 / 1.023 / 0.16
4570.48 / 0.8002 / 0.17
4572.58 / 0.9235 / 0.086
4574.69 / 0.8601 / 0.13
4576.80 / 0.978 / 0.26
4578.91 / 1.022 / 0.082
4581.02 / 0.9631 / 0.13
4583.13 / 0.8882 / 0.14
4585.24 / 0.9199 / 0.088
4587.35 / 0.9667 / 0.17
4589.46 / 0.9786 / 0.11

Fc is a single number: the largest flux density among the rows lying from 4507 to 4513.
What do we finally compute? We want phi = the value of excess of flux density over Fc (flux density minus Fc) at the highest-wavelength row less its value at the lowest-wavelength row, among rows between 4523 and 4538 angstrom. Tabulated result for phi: 0.20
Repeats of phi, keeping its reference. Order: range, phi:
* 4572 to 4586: 0.00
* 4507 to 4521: -0.23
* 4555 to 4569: 0.07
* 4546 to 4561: -0.11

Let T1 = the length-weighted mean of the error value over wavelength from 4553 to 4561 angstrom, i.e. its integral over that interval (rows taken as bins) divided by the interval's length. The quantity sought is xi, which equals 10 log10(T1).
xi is -10.2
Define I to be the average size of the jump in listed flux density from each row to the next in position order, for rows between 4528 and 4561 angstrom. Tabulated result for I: 0.084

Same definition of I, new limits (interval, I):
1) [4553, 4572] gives 0.229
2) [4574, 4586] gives 0.065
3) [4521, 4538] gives 0.097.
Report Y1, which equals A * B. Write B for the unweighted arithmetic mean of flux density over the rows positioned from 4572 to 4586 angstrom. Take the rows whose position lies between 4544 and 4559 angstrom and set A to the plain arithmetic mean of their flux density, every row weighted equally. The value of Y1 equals 0.86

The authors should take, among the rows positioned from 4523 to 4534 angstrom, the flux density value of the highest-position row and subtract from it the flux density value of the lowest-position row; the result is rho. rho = 0.14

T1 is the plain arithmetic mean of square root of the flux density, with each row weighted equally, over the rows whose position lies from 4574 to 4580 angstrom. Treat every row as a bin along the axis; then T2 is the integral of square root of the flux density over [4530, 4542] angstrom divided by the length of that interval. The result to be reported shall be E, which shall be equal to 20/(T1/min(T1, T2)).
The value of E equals 20.0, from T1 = 0.98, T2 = 0.976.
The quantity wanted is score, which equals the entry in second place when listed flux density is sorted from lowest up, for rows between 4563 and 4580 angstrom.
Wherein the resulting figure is 0.8002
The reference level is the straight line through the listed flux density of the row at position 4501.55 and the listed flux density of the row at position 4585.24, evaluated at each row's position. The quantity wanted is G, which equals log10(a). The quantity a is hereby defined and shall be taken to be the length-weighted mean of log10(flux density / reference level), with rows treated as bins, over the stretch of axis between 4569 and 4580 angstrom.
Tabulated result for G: -2.8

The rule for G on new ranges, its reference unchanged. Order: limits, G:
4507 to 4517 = -1.6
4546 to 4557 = -1.9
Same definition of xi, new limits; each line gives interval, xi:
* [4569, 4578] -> -8.0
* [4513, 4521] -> -10.4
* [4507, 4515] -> -8.3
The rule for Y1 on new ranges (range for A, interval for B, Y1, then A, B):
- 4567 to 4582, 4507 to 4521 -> 0.85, 0.94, 0.91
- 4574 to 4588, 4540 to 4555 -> 0.89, 0.94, 0.94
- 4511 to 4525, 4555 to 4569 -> 0.88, 0.88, 1.00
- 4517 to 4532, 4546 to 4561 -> 0.82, 0.87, 0.93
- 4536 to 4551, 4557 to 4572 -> 0.96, 0.97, 0.98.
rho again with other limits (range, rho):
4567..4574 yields -0.10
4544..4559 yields -0.02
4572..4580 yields 0.10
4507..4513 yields 0.00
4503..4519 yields -0.13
